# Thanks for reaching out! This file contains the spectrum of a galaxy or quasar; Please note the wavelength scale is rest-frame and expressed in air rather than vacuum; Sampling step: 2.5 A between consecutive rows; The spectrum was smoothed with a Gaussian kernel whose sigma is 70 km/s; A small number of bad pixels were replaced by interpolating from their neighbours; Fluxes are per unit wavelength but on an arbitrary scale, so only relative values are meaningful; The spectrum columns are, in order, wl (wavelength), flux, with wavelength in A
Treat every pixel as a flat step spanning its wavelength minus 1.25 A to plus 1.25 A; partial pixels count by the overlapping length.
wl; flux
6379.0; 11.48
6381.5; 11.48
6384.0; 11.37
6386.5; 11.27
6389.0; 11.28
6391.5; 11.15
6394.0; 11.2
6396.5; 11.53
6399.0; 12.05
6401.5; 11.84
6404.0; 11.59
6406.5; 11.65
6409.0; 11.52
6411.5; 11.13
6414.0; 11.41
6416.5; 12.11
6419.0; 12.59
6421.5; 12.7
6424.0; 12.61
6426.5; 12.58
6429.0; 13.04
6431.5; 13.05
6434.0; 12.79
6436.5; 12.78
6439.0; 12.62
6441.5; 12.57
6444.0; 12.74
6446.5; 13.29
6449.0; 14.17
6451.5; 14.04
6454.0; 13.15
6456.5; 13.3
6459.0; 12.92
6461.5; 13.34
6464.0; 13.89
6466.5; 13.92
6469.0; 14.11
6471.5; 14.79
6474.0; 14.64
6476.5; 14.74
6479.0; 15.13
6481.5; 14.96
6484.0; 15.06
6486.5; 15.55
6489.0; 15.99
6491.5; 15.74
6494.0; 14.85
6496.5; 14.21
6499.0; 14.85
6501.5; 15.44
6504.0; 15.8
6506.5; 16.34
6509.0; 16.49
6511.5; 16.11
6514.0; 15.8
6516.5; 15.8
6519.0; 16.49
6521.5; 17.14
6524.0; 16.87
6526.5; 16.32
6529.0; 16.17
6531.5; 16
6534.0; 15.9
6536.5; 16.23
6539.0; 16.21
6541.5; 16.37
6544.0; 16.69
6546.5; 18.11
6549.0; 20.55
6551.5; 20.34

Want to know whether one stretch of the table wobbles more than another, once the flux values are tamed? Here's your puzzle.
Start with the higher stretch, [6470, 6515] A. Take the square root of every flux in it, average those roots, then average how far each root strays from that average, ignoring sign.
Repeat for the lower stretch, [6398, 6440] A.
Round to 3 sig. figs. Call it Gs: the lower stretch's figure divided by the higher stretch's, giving 1.09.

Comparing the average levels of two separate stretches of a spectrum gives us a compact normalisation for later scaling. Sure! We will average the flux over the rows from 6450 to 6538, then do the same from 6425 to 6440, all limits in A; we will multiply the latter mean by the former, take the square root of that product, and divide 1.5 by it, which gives 0.107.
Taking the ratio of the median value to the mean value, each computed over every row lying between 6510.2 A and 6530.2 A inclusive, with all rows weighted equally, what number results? 0.99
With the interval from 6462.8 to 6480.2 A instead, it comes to 1.01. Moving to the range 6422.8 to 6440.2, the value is 1.00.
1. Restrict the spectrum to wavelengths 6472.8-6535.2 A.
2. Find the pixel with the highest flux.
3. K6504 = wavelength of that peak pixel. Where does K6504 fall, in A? 6521.5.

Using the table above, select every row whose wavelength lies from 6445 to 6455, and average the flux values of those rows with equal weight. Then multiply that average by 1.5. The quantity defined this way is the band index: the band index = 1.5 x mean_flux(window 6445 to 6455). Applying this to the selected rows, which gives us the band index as 20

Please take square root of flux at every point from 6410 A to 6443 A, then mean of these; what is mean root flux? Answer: 3.53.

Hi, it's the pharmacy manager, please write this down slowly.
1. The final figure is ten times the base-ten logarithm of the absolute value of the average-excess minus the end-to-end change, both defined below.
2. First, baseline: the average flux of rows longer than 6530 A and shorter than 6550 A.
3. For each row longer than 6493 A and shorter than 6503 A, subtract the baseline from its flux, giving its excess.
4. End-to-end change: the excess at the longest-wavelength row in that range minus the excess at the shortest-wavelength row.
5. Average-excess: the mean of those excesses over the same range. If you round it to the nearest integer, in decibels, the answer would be 4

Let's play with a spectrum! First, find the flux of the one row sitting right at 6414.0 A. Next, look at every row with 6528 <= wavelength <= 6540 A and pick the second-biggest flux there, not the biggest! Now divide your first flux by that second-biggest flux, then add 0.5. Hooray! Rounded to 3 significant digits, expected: 1.20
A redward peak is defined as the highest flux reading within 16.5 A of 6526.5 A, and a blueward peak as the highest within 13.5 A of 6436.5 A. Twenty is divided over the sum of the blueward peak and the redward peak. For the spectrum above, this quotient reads 0.64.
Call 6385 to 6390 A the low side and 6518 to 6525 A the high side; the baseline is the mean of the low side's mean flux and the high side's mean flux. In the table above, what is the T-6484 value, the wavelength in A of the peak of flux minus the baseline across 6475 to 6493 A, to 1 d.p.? 6489.0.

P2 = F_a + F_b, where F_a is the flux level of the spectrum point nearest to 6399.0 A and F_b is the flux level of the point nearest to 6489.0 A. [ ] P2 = 28.0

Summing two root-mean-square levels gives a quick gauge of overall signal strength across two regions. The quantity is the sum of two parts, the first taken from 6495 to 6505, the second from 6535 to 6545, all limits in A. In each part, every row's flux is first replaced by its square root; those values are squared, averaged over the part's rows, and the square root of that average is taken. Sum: 7.93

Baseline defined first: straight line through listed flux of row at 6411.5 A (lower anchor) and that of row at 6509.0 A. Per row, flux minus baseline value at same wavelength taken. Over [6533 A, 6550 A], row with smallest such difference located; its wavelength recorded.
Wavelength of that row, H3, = 6534.0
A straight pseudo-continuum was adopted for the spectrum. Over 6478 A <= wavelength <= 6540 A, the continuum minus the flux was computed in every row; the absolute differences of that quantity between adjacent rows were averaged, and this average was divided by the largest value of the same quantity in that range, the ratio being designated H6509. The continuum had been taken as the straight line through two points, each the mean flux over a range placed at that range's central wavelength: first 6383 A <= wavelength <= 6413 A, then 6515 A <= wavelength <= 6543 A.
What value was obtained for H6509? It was 0.42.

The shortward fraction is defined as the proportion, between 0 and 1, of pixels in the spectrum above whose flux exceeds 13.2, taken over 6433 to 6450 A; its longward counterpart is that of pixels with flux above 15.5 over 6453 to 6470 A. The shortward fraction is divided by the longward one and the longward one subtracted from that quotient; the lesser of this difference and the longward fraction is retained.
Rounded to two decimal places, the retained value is 0.00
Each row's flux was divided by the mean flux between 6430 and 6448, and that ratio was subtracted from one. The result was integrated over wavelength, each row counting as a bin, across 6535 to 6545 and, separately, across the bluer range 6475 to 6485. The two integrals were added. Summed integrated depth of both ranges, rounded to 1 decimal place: -4.4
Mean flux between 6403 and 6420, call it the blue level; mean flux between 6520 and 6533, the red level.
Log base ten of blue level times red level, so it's 2.29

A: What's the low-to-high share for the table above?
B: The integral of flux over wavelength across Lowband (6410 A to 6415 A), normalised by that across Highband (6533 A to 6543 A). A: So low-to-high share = 0.3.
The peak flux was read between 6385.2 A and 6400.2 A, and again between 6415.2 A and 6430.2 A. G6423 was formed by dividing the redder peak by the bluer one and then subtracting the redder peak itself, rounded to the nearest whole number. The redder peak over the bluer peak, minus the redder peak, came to -12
